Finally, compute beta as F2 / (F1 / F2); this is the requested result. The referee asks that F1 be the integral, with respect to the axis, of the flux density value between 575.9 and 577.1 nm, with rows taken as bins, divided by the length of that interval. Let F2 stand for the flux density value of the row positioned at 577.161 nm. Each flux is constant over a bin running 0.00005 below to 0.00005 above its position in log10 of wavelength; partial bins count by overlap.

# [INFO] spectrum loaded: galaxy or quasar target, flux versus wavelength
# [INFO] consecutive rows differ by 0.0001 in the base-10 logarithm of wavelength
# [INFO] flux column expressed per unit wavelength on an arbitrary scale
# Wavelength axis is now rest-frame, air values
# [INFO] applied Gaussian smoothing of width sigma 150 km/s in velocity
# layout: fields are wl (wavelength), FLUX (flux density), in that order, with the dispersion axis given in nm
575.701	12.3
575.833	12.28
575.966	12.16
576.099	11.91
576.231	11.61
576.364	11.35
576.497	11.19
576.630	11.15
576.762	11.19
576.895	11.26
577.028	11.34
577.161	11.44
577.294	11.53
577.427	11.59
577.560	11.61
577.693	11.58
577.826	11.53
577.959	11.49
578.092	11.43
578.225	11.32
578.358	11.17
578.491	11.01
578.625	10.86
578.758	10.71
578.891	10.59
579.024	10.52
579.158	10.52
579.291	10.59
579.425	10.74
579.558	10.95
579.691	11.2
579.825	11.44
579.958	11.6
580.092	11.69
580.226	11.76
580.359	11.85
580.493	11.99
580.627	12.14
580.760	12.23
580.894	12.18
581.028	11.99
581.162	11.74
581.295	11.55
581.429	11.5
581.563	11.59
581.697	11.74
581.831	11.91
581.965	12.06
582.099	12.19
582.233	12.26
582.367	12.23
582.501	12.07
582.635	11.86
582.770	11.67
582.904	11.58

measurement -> 11.42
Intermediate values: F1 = 11.46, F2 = 11.44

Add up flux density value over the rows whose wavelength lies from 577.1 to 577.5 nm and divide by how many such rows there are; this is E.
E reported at 11.5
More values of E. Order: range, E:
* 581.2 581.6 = 11.5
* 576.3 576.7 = 11.2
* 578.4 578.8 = 10.9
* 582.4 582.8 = 11.9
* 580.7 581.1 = 12.1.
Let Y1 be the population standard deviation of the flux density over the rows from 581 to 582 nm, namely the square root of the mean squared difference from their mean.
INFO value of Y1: 0.20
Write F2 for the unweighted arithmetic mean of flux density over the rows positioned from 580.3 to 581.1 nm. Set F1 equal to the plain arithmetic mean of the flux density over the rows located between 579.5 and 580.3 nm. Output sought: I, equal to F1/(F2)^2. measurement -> 0.079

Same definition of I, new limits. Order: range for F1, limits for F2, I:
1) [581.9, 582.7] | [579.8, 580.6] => 0.088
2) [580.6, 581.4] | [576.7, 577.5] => 0.092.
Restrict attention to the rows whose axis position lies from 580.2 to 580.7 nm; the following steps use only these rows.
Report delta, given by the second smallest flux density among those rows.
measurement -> 11.85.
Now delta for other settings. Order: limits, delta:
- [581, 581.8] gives 11.55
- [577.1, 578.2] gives 11.44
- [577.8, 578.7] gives 11.01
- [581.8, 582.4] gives 12.06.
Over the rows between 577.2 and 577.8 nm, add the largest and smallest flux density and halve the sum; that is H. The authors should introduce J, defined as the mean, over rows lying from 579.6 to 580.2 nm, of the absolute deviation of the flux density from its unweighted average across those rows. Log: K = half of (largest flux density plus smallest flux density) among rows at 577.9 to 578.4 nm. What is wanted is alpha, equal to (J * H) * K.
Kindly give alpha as 21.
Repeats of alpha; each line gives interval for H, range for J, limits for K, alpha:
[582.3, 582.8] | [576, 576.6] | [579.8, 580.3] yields 34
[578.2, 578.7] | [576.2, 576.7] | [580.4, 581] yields 21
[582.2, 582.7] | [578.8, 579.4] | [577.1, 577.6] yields 5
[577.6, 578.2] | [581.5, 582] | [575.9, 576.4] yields 22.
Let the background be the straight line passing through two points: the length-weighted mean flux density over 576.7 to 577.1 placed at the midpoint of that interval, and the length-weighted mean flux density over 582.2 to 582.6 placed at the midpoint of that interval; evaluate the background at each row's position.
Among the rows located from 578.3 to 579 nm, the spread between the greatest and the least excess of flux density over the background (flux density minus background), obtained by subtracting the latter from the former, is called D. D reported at 0.67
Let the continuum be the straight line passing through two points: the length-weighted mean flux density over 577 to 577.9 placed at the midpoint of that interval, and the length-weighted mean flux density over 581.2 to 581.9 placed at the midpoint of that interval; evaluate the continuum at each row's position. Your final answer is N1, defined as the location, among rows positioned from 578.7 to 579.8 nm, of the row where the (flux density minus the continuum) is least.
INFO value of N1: 579.158 nm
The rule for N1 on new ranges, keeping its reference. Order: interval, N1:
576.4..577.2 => 576.630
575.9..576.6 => 576.497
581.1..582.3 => 581.429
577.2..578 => 577.959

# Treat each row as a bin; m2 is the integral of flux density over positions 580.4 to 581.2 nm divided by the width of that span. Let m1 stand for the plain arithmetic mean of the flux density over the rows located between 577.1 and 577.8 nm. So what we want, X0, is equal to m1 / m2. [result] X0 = 0.96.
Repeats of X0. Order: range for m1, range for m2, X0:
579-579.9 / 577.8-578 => 0.94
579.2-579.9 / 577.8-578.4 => 0.96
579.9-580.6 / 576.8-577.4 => 1.03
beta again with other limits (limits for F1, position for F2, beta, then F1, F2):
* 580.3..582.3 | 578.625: 9.89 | 11.93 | 10.86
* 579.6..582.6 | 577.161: 11.04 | 11.85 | 11.44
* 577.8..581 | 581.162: 12.18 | 11.32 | 11.74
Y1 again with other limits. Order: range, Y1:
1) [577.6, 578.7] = 0.24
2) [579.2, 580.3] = 0.42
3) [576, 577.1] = 0.24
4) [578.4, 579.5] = 0.16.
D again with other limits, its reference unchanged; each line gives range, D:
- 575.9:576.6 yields 1.06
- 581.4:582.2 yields 0.58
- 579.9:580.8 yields 0.50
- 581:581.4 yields 0.48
